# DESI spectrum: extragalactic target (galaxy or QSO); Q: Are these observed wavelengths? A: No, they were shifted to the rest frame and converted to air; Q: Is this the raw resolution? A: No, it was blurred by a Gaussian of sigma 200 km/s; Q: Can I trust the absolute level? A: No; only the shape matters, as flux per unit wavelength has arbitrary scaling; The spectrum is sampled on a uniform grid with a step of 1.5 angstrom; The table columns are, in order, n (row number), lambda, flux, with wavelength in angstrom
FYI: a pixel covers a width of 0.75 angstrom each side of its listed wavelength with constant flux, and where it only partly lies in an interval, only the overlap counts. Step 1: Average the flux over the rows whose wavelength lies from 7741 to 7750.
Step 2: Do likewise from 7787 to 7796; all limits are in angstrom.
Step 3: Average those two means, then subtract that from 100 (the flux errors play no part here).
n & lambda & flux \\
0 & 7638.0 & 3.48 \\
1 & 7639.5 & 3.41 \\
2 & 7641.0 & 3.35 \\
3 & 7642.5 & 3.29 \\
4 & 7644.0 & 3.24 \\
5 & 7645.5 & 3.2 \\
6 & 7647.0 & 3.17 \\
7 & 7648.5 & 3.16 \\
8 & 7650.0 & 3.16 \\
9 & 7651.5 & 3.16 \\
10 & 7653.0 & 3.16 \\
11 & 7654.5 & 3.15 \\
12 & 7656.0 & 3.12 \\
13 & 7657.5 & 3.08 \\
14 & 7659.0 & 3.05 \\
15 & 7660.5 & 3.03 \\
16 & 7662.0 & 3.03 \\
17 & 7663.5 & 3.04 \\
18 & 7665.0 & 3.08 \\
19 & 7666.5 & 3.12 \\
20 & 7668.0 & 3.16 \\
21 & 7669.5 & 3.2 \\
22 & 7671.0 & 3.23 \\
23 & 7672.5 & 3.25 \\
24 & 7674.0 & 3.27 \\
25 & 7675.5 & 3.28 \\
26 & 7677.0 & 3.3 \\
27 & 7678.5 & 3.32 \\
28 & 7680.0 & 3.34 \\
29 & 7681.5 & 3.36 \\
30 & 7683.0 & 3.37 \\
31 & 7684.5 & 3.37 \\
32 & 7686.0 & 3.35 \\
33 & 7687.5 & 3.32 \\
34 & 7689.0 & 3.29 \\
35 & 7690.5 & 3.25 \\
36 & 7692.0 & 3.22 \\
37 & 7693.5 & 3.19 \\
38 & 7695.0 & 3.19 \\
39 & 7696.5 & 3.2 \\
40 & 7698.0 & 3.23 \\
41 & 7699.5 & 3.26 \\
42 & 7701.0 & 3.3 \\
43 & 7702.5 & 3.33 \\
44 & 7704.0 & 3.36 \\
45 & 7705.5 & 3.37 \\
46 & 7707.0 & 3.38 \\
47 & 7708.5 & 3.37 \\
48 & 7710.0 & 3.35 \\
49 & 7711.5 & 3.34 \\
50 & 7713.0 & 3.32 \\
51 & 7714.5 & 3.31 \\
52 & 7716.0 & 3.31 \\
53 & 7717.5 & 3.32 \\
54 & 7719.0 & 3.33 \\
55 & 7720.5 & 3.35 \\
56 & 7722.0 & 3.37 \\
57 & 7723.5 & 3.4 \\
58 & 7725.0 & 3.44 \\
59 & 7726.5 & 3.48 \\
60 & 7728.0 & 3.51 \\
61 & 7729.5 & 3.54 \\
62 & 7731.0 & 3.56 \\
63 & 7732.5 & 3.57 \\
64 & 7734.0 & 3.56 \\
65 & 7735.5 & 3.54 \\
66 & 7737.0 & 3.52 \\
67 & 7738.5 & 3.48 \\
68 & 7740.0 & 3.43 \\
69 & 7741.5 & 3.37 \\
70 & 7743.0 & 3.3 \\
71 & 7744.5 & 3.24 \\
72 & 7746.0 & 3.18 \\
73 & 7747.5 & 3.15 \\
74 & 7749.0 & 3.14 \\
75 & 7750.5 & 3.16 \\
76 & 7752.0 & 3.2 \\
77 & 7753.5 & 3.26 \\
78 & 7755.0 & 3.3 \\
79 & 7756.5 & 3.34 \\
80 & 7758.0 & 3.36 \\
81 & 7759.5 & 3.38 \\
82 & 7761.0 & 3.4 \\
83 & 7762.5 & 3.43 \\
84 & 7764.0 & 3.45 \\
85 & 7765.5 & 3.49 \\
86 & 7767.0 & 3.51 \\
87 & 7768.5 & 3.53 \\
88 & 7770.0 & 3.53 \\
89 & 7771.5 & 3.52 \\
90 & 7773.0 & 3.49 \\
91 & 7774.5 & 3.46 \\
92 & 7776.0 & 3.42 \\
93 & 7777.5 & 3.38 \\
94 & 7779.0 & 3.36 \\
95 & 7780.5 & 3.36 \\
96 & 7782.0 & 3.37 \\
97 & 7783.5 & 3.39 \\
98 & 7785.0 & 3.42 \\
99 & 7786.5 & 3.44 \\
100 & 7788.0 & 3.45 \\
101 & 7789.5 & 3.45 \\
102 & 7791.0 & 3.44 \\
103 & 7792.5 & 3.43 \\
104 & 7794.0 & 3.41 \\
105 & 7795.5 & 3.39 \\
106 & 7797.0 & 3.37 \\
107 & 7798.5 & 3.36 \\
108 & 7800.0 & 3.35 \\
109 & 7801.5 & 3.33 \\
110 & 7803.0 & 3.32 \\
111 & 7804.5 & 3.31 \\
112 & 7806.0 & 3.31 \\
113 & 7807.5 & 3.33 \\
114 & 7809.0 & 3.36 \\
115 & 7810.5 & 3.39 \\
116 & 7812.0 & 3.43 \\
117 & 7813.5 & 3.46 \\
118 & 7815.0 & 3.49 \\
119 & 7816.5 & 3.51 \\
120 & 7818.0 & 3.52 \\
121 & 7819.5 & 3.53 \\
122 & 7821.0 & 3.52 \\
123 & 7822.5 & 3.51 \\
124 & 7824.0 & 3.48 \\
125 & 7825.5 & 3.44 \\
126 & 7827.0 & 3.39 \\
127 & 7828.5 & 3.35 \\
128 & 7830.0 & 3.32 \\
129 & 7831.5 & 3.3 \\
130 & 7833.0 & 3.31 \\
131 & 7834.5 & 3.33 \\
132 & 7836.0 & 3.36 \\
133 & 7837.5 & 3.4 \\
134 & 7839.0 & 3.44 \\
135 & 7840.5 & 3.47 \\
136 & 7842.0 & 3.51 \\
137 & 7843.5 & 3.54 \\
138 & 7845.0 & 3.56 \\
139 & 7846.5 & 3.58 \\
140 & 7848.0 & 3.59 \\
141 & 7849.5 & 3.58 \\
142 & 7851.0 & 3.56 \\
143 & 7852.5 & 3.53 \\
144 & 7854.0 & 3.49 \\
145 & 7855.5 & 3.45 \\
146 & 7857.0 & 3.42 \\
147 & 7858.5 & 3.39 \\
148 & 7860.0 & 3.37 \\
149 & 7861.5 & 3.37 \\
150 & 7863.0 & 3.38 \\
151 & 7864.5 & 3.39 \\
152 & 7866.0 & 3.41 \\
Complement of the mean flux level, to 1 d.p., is 96.7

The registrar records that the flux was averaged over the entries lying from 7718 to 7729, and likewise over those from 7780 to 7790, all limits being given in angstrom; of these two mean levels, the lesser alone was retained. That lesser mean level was 3.41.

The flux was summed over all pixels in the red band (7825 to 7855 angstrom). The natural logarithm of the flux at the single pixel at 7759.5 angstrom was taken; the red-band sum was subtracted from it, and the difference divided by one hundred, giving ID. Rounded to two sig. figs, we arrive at -0.68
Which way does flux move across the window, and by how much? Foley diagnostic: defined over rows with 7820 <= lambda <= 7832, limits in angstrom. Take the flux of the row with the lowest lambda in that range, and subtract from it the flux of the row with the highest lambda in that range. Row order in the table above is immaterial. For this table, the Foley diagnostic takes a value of 0.22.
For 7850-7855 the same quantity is 0.07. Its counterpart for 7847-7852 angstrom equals 0.03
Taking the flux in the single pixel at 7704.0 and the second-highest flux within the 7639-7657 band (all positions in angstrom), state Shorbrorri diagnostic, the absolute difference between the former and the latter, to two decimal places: 0.01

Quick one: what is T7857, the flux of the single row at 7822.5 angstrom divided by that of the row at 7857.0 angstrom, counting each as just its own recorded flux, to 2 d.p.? 1.03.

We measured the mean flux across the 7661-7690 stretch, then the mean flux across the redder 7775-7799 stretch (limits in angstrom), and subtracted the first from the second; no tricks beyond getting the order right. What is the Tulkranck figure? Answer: 0.16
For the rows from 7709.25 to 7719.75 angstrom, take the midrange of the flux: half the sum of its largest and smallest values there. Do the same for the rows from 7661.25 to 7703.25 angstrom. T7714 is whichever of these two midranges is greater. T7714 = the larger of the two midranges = 3.33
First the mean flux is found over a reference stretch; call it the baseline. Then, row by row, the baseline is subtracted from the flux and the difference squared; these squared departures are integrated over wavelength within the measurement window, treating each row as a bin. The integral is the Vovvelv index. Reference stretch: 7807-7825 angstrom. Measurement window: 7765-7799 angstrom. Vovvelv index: 0.13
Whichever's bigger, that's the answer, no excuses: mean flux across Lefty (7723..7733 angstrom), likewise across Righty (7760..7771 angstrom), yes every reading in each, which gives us 3.50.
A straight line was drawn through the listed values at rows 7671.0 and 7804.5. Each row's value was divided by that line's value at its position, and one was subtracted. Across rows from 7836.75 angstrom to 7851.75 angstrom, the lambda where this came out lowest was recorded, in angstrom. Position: 7837.5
